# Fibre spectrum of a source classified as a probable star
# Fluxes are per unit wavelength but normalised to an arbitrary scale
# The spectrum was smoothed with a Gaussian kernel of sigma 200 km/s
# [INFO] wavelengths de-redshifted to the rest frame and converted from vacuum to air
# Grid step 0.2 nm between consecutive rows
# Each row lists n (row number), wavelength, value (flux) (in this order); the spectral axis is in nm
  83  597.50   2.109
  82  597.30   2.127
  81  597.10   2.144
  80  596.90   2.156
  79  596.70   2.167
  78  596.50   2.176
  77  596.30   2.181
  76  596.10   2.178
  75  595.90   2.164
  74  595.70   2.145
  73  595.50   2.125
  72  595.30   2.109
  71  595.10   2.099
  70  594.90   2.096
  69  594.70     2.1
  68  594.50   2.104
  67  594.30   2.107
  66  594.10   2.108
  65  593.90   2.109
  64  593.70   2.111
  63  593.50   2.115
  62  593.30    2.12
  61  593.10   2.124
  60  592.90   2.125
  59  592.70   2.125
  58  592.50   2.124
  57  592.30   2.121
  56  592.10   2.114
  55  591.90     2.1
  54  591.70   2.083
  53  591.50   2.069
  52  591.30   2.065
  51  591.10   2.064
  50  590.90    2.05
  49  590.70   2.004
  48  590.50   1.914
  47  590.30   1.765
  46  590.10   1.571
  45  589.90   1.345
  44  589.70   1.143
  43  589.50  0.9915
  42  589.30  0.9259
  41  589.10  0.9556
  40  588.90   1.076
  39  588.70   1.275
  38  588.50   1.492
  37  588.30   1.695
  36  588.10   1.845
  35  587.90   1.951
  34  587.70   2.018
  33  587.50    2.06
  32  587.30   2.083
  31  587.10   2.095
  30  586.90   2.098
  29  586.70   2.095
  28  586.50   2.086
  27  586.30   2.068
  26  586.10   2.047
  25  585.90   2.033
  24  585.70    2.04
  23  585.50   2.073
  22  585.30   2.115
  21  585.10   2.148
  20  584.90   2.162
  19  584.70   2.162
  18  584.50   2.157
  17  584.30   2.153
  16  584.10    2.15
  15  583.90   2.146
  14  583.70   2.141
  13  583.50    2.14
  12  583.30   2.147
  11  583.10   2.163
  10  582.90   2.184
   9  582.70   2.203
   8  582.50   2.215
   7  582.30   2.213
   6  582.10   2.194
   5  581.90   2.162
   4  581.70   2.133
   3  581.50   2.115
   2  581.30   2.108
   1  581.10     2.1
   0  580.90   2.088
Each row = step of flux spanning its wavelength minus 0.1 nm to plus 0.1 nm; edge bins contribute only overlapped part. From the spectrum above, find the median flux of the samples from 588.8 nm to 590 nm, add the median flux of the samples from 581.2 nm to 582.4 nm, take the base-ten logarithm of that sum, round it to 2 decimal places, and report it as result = 0.50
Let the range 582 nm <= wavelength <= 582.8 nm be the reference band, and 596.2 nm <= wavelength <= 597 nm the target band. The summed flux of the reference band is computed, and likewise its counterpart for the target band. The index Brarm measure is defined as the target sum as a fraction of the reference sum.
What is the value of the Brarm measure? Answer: 0.98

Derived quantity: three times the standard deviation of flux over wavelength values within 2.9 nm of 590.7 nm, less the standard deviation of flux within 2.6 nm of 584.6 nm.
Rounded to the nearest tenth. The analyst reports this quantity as 1.2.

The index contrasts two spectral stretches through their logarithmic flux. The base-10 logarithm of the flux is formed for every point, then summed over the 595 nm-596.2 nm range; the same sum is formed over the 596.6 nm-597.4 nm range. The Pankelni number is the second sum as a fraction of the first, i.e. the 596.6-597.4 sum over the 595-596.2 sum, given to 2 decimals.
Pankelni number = 0.67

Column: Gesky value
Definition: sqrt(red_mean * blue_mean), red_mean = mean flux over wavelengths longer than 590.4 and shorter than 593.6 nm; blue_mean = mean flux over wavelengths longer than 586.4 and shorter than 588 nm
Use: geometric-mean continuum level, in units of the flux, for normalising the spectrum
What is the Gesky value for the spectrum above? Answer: 2.07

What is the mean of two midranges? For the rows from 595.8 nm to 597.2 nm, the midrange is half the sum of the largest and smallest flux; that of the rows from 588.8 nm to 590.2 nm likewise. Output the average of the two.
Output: 1.71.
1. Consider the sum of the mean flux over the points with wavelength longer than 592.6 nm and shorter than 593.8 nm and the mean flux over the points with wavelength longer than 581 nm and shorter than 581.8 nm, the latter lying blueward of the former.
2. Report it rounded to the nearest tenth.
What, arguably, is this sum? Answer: 4.2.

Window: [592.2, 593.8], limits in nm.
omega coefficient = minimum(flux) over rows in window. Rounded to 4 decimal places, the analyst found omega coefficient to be 2.1110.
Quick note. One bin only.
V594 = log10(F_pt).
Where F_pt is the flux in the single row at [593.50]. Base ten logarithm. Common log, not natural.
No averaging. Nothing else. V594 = 0.325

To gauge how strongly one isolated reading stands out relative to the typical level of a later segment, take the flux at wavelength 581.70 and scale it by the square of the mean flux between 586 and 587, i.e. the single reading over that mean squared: 0.49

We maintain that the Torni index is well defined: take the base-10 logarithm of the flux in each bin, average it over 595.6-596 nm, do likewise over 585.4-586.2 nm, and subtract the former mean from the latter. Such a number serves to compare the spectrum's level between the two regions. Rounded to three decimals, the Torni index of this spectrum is -0.022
